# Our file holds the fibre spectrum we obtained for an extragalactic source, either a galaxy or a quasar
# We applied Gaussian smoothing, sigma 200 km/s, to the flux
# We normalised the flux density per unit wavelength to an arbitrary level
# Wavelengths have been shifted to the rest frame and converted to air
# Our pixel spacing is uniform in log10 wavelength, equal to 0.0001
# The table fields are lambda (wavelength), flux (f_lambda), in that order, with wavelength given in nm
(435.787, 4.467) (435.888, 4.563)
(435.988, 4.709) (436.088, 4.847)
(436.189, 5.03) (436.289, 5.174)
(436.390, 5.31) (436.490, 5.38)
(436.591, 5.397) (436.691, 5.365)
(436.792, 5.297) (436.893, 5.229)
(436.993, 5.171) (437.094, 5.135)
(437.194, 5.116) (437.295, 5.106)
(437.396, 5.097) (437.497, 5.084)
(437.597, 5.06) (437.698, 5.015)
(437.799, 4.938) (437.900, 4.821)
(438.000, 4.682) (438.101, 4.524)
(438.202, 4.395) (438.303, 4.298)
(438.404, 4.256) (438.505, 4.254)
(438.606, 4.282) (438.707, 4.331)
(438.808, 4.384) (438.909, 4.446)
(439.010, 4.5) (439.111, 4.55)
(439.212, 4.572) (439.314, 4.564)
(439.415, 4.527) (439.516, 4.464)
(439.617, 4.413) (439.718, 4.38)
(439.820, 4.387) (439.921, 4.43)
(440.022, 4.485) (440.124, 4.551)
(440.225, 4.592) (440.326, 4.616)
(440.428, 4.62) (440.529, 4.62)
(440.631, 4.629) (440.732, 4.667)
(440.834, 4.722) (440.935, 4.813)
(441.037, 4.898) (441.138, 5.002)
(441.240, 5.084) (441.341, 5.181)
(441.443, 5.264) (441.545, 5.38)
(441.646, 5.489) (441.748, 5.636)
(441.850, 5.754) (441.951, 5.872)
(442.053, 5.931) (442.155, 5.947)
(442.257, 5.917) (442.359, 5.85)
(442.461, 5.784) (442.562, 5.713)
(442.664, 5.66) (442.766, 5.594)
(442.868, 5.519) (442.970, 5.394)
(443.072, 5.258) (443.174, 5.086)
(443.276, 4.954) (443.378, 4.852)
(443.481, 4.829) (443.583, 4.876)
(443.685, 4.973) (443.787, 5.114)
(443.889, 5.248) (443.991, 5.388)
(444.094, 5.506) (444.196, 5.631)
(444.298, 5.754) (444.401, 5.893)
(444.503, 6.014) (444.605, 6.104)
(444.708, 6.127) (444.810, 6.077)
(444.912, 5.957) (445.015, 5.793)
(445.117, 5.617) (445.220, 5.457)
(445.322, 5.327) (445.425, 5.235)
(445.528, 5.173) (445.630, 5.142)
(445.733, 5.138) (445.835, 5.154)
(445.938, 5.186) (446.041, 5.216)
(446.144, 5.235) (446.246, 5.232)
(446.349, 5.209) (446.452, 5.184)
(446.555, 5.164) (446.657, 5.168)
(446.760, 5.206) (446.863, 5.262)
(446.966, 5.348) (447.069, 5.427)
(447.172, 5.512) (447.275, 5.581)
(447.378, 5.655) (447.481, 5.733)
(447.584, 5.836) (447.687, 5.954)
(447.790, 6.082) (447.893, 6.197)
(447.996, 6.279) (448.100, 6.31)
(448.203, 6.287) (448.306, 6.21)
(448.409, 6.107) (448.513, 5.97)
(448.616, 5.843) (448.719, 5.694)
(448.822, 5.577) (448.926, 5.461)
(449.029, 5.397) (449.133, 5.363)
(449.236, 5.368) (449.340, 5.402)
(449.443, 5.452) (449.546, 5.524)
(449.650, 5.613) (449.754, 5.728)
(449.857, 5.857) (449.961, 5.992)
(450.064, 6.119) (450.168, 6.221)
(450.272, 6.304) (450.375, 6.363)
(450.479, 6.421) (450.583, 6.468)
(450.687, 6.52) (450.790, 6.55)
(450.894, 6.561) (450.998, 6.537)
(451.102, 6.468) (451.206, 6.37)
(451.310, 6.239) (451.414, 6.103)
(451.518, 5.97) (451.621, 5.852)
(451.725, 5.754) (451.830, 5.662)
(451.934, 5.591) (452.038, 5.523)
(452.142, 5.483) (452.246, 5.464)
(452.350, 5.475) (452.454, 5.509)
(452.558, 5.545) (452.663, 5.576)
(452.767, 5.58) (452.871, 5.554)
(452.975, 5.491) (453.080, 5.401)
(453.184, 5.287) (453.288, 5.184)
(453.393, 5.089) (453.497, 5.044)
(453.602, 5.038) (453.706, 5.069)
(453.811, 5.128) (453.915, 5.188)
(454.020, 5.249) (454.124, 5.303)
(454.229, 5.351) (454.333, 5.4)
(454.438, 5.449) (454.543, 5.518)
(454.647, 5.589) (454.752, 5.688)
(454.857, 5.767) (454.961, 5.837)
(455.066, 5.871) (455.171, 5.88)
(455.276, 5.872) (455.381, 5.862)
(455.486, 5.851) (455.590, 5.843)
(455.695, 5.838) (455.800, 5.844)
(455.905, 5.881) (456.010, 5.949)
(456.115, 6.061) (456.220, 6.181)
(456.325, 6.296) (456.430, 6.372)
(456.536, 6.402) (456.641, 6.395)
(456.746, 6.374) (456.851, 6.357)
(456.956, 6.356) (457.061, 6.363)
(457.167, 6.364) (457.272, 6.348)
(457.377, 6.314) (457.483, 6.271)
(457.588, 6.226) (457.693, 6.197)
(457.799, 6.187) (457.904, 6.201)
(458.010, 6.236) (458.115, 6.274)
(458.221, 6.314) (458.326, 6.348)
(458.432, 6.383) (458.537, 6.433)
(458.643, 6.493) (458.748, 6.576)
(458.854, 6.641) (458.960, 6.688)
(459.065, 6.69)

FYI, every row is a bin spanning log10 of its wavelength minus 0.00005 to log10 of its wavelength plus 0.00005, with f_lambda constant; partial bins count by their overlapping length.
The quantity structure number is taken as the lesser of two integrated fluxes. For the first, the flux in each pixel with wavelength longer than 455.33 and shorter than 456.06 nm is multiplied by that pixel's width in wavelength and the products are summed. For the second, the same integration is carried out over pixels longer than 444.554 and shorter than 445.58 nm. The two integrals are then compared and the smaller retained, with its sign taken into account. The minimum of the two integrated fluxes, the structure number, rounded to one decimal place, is 4.3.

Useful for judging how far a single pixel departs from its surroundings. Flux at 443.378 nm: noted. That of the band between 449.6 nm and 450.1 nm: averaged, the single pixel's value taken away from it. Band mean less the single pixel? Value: 1.0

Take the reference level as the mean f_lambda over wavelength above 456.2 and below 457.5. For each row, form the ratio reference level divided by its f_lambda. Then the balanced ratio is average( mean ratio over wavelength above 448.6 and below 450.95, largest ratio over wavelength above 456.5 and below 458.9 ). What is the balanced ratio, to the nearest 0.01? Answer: 1.05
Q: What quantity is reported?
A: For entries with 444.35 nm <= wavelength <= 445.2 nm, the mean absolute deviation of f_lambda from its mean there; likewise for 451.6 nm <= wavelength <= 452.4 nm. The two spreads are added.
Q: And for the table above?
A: 0.25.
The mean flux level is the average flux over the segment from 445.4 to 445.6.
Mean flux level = 5.2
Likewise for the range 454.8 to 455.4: 5.8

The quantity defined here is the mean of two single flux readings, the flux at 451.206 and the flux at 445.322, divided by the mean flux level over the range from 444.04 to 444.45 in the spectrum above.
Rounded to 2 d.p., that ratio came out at 1.03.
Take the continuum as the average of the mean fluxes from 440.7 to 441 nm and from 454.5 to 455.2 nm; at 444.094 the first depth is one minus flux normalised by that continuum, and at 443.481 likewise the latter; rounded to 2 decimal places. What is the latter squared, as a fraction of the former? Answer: -0.12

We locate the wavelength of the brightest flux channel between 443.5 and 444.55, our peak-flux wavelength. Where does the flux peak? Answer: 444.503 nm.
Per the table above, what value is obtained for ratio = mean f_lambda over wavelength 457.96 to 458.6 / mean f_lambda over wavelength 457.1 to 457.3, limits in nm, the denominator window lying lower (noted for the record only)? 1.00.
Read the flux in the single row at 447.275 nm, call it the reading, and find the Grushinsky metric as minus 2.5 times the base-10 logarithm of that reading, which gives -1.87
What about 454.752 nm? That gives -1.89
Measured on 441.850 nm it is -1.90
